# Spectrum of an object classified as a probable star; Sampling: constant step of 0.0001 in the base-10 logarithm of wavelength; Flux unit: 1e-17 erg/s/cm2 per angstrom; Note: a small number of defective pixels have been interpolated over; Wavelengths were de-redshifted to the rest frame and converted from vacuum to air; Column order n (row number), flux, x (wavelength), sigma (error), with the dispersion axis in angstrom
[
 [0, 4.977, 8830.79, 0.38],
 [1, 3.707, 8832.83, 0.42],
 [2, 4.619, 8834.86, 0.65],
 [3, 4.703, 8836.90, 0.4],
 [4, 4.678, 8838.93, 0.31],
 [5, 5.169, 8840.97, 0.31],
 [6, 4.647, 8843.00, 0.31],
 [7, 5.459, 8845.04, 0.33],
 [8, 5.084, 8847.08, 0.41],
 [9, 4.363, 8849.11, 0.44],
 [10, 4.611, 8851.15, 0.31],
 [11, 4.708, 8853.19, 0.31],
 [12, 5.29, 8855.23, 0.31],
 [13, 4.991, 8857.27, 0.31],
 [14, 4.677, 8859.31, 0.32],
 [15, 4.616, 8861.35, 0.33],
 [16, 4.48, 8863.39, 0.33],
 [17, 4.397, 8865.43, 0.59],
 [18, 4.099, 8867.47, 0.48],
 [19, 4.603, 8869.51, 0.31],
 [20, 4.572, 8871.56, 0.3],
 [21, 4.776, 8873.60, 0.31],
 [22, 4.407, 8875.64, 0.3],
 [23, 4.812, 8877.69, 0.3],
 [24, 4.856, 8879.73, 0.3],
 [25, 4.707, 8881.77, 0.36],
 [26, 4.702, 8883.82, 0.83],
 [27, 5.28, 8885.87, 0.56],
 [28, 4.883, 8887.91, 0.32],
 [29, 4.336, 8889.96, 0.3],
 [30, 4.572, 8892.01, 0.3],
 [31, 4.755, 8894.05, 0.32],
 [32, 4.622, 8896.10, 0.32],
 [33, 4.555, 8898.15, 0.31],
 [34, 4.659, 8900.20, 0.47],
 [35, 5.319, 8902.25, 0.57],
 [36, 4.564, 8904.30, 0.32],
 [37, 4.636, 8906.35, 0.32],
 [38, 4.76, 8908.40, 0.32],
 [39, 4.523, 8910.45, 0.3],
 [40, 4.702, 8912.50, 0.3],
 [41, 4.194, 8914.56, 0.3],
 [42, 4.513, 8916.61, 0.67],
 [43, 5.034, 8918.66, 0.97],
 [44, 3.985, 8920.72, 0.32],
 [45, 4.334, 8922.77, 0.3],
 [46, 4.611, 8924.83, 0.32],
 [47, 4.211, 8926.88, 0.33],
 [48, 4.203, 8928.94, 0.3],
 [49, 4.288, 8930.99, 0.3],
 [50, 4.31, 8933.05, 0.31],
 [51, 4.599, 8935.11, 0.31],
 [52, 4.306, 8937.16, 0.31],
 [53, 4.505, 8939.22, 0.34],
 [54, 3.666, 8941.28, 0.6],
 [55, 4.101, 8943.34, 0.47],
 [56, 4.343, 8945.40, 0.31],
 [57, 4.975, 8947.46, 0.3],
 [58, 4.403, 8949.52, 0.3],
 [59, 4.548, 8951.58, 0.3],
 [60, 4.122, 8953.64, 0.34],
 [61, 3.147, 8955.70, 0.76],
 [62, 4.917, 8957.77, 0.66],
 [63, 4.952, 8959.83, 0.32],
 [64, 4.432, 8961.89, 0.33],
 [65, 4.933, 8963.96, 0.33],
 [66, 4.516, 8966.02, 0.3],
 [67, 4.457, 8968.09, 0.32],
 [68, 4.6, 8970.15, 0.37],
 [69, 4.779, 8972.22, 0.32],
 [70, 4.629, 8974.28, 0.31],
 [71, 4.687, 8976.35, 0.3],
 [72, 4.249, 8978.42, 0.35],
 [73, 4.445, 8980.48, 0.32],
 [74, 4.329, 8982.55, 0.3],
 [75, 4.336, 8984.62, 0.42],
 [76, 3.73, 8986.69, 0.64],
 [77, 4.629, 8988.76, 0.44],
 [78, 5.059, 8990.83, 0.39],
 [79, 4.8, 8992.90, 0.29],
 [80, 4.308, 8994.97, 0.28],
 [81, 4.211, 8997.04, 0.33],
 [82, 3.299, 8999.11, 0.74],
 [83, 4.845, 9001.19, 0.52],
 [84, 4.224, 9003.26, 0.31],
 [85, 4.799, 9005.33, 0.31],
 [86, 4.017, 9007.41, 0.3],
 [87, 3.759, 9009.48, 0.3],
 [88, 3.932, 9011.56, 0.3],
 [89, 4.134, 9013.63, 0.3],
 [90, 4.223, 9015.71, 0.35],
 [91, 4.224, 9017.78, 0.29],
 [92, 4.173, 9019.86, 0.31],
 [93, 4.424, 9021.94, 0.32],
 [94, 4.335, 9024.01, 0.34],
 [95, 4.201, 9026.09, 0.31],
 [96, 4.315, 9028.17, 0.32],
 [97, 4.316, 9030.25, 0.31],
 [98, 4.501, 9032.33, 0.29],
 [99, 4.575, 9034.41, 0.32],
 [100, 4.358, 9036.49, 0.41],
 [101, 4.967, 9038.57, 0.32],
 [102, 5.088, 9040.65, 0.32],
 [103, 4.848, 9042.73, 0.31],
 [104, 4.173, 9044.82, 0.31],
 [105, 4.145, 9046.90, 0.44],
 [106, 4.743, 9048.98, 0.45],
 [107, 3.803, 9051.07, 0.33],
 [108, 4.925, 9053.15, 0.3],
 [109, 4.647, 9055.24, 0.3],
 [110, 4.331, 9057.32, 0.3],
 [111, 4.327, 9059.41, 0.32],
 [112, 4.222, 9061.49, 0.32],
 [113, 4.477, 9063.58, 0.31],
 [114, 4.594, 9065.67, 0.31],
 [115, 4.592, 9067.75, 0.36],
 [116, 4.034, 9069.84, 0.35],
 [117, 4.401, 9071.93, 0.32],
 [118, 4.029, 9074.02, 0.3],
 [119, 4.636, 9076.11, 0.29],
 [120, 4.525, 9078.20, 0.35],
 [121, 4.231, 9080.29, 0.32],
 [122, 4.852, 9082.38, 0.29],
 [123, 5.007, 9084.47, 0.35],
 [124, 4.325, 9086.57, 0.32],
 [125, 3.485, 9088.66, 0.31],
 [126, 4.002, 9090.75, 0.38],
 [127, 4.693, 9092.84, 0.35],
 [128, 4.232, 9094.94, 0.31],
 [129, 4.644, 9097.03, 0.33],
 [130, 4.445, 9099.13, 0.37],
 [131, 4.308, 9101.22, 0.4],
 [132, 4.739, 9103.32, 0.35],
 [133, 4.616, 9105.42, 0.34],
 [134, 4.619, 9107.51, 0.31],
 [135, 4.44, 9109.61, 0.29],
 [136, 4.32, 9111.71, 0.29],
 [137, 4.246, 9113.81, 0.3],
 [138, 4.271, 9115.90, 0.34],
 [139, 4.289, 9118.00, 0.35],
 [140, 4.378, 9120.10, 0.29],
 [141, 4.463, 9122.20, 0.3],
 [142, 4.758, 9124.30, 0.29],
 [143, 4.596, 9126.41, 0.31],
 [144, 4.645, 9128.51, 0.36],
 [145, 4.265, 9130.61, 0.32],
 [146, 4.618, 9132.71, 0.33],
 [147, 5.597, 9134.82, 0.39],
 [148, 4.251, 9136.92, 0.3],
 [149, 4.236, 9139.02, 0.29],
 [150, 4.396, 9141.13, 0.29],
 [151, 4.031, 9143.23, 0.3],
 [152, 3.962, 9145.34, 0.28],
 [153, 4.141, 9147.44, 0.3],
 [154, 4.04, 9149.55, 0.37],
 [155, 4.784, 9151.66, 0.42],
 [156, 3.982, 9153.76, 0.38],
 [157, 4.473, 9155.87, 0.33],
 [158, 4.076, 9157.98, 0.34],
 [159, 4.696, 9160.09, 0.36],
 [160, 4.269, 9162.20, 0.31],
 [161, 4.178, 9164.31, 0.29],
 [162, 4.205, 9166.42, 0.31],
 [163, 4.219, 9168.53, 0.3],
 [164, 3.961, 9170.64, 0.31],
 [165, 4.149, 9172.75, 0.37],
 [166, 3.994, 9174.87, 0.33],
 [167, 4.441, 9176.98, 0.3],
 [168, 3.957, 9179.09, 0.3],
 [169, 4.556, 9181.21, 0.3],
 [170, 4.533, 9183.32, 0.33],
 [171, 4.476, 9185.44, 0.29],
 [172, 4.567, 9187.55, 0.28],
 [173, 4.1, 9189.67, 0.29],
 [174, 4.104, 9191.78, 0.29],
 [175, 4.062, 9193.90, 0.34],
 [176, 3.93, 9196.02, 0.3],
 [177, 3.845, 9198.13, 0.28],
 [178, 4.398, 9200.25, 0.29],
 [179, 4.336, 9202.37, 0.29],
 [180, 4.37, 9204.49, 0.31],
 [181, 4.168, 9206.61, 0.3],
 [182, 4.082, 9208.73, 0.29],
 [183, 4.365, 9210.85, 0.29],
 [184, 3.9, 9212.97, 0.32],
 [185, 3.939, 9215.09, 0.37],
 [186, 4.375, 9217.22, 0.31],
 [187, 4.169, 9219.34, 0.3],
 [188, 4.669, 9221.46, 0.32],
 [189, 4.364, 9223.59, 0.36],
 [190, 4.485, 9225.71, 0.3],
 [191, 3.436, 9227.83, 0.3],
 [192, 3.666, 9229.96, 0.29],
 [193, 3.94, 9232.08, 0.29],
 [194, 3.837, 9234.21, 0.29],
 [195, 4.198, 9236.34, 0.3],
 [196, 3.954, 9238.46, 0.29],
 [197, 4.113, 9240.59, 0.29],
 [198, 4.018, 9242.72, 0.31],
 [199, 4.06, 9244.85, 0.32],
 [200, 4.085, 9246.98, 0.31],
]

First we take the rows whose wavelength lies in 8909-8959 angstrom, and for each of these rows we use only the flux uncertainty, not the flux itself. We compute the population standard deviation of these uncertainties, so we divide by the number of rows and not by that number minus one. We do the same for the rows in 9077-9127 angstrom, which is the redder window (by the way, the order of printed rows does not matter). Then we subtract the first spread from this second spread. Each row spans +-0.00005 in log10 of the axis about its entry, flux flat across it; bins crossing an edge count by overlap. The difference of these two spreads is -0.15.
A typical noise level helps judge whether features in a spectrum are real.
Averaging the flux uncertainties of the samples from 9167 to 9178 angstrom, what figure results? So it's 0.322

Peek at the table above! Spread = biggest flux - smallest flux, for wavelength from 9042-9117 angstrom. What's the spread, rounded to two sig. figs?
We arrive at 1.5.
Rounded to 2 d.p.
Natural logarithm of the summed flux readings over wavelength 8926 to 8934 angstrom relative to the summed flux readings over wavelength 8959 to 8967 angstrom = -0.10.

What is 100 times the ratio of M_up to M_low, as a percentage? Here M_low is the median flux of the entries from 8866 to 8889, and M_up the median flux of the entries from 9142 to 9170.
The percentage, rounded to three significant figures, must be 88.8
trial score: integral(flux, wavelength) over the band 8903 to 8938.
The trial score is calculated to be 156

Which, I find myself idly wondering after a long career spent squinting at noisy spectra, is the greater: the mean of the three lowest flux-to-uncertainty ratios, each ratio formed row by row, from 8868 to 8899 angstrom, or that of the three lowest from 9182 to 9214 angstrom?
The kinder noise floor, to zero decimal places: 12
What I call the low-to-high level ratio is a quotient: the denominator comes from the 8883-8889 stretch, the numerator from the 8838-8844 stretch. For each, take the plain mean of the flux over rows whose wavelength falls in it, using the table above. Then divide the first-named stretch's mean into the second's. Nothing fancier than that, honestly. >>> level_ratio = 0.98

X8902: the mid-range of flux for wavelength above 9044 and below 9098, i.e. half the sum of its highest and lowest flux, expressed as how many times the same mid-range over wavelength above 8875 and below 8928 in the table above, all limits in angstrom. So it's 0.91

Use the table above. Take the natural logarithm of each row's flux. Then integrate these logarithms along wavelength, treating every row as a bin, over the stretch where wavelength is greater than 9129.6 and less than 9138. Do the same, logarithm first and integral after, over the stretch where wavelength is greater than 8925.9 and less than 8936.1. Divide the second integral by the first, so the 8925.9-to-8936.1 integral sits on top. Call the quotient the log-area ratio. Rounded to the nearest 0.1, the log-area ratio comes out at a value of 1.2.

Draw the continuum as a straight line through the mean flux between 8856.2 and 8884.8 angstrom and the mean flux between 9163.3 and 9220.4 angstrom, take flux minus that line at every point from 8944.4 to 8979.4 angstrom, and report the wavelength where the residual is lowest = 8955.70 angstrom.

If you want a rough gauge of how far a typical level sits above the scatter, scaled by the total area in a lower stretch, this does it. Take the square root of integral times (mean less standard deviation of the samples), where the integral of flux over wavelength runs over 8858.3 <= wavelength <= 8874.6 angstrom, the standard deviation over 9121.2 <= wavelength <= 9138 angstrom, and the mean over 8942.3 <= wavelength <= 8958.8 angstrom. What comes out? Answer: 17.0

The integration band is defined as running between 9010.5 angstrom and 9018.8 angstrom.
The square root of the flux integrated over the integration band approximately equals 5.85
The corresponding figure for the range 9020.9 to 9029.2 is 5.99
